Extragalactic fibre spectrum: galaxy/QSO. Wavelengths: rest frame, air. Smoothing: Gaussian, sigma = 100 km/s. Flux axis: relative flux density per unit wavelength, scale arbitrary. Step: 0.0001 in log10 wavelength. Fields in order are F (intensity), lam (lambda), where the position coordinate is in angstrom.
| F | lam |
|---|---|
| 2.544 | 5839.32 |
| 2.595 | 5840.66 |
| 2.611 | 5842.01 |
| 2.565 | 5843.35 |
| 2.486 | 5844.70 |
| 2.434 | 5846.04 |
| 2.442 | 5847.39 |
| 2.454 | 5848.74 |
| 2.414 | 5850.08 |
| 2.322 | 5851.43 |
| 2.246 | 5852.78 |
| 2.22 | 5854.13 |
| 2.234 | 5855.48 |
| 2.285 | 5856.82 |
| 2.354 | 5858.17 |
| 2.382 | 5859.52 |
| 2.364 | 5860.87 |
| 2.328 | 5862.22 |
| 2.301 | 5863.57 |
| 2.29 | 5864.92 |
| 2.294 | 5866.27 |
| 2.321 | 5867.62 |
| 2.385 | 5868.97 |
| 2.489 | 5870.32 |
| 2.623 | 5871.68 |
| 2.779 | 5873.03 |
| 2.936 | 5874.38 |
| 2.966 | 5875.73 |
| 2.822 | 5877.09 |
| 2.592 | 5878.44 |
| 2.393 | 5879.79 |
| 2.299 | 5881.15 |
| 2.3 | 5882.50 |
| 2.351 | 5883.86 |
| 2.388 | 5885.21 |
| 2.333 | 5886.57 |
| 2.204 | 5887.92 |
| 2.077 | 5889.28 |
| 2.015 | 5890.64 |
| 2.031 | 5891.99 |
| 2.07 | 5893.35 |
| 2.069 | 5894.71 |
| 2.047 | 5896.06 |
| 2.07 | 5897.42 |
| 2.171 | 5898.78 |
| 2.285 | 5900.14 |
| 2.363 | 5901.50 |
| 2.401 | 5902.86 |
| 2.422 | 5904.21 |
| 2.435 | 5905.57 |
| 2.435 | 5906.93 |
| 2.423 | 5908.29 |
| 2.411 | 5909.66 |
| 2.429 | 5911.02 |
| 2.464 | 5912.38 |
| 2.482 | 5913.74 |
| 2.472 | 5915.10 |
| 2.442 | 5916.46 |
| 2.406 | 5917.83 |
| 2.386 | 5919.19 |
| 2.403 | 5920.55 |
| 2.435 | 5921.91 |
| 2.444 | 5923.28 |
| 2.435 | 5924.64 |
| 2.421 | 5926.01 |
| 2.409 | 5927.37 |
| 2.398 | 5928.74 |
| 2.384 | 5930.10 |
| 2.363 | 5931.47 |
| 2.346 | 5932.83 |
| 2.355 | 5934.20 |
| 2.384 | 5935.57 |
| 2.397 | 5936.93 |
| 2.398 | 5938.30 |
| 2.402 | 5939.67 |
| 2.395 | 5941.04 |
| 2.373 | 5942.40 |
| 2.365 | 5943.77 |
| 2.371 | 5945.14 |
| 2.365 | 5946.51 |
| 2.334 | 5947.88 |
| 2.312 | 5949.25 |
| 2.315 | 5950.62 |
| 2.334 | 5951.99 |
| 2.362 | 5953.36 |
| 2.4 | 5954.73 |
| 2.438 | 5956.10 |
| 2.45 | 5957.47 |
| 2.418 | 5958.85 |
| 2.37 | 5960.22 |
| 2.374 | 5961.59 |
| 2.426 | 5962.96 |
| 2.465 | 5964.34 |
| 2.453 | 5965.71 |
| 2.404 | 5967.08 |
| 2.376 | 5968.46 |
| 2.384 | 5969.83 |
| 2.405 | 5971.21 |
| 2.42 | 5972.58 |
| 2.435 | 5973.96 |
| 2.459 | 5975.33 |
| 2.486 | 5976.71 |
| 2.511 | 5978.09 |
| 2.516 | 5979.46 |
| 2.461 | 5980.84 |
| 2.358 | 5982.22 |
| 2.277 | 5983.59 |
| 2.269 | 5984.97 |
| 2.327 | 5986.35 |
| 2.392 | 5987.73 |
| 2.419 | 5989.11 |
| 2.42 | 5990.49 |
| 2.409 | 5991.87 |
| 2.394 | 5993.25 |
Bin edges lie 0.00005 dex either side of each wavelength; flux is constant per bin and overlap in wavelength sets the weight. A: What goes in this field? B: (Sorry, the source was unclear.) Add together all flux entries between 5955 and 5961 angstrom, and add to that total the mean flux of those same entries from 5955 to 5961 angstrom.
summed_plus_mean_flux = 12.1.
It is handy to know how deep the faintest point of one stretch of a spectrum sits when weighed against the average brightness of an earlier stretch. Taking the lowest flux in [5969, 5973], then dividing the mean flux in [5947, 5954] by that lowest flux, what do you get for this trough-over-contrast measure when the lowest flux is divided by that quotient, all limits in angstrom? 2.44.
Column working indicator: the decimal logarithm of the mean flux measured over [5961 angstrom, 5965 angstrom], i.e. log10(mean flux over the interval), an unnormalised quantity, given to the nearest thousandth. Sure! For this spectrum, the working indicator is 0.384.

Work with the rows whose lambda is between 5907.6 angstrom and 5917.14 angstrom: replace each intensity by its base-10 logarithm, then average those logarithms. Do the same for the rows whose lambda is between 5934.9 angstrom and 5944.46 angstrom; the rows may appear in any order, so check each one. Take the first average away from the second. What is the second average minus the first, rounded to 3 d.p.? -0.010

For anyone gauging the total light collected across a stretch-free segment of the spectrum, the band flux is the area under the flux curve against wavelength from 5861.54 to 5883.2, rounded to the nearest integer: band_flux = 54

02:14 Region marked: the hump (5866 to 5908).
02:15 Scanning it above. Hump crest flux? 2.966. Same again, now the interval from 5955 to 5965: 2.465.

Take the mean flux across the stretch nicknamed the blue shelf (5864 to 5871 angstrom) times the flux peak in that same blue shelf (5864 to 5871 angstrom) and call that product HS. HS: 5.9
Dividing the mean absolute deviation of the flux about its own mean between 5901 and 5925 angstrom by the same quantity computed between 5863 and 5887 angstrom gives 0.11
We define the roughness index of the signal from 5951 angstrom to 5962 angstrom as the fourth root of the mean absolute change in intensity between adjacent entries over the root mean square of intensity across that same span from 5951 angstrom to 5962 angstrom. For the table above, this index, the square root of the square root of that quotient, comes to 0.33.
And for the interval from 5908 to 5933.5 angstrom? 0.30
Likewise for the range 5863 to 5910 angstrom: 0.41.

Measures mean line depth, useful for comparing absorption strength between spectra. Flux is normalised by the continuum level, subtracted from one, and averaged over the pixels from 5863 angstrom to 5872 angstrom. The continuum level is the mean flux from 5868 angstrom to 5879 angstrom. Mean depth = 0.116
